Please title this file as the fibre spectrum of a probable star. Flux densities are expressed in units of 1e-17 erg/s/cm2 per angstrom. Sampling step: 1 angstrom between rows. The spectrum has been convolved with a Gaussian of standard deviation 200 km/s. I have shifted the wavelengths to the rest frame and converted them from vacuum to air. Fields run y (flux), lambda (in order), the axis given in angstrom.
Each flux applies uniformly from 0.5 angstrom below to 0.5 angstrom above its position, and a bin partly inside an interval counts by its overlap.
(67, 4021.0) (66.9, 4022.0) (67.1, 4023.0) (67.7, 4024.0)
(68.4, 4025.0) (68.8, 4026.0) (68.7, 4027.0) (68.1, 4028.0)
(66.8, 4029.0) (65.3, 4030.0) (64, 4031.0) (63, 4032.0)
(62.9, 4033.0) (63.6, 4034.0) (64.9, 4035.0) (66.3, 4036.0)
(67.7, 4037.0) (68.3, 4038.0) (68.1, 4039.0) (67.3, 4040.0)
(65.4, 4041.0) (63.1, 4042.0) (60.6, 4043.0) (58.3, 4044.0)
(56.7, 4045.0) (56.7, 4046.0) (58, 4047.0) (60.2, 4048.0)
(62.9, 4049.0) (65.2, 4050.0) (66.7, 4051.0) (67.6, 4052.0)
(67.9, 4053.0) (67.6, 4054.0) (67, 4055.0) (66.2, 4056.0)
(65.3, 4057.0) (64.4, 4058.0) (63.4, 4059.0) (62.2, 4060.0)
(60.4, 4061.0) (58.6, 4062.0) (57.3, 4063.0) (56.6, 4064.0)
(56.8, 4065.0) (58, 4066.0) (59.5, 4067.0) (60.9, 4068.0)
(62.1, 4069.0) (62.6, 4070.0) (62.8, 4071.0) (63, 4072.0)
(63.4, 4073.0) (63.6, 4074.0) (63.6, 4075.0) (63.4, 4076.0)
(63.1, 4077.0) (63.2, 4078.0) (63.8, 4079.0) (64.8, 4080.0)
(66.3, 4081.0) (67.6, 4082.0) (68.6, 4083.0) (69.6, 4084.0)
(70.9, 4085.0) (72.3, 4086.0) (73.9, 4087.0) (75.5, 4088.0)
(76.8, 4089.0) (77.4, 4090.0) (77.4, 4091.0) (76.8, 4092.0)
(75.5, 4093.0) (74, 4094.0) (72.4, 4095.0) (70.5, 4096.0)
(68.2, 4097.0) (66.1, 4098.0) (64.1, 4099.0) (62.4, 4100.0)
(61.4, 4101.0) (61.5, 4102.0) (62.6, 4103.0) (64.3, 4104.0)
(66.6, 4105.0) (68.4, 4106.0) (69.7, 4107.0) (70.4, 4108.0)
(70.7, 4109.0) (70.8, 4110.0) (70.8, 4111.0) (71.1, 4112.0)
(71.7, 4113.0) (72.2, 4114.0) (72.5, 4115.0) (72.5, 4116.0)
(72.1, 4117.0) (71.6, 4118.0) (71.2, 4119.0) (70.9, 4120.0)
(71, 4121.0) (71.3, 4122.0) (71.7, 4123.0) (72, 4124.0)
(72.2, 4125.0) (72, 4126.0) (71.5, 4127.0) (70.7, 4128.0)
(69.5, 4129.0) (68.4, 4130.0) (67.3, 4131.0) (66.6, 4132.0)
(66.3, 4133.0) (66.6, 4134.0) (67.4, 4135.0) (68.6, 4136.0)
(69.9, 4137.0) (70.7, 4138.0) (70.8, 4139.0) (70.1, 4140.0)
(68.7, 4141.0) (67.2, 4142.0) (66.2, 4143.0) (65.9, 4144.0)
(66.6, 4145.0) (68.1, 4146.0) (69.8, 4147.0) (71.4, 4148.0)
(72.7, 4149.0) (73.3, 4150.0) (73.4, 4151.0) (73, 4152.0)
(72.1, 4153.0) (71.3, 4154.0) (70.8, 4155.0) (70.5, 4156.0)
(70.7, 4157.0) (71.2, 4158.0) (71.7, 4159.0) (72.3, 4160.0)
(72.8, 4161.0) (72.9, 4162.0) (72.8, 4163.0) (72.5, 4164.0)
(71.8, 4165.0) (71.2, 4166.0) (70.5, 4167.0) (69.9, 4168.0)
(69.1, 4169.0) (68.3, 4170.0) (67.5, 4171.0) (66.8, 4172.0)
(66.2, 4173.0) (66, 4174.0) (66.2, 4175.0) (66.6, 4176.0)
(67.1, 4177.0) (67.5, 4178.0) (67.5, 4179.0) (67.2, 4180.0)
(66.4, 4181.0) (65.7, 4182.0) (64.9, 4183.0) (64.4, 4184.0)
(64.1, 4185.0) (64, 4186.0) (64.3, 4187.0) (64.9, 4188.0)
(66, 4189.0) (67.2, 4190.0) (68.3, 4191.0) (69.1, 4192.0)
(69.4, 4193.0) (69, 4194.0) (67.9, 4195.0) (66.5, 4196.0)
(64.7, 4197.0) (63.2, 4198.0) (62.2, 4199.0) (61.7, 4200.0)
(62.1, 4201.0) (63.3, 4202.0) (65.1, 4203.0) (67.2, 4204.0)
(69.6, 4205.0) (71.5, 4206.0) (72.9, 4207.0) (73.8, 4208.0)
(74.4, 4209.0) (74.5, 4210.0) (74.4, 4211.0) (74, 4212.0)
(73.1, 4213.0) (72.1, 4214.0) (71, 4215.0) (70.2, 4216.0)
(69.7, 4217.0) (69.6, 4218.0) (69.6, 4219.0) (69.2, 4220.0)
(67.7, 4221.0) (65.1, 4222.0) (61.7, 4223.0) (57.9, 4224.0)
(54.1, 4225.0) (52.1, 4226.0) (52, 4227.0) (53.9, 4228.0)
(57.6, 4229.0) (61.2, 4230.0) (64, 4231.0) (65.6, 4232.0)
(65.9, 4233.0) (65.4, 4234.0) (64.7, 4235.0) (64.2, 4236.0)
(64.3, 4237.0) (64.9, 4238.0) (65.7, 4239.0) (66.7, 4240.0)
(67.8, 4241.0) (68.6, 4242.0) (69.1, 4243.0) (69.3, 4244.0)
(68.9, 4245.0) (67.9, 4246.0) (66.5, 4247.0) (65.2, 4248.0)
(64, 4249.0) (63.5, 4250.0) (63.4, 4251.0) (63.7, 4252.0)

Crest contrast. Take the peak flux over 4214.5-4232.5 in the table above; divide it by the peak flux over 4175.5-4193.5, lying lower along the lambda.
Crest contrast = 1.02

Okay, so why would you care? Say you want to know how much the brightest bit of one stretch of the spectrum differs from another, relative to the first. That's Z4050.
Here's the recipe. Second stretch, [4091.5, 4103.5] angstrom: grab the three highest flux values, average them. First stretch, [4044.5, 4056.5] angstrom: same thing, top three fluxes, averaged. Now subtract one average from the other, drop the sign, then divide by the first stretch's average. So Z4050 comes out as 0.114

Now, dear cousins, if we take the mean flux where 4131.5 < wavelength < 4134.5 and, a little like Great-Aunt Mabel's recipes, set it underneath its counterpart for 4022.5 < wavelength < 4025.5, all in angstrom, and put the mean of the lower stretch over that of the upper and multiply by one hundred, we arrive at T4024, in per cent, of 102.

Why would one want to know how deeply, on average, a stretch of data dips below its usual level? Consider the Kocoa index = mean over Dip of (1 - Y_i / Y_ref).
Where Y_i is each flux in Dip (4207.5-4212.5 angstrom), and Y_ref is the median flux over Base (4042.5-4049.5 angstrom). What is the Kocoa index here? -0.27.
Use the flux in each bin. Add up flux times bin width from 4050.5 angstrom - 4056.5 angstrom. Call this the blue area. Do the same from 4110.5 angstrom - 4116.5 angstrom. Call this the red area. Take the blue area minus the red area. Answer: -28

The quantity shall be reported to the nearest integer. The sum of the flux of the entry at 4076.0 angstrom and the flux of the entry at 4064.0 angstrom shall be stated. 120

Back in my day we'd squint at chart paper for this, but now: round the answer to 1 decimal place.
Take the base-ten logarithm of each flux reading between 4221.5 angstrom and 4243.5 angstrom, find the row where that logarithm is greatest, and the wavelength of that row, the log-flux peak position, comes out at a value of 4243.0 angstrom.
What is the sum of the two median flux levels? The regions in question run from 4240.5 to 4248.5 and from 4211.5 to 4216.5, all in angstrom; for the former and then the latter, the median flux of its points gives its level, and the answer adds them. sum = 140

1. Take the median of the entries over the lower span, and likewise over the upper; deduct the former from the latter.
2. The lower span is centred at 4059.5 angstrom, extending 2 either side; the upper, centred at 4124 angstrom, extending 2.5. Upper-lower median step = 9.2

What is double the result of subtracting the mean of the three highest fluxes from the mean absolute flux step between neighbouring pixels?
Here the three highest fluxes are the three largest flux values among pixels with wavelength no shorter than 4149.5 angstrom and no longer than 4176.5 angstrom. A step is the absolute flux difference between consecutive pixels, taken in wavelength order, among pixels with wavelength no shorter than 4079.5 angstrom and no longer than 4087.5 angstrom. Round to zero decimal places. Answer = -144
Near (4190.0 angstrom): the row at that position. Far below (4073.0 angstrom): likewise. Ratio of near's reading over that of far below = 1.06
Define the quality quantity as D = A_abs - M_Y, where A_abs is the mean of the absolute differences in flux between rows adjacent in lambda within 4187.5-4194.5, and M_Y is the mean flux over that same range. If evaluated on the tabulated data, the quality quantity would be -66.9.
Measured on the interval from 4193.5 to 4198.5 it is -64.8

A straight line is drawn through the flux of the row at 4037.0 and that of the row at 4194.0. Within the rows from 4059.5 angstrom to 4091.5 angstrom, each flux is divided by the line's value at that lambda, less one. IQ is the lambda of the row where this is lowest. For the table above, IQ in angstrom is 4064.0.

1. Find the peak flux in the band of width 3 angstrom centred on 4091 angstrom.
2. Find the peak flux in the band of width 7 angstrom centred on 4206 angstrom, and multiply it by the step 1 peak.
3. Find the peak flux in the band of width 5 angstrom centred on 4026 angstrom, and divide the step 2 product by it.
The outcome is 84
